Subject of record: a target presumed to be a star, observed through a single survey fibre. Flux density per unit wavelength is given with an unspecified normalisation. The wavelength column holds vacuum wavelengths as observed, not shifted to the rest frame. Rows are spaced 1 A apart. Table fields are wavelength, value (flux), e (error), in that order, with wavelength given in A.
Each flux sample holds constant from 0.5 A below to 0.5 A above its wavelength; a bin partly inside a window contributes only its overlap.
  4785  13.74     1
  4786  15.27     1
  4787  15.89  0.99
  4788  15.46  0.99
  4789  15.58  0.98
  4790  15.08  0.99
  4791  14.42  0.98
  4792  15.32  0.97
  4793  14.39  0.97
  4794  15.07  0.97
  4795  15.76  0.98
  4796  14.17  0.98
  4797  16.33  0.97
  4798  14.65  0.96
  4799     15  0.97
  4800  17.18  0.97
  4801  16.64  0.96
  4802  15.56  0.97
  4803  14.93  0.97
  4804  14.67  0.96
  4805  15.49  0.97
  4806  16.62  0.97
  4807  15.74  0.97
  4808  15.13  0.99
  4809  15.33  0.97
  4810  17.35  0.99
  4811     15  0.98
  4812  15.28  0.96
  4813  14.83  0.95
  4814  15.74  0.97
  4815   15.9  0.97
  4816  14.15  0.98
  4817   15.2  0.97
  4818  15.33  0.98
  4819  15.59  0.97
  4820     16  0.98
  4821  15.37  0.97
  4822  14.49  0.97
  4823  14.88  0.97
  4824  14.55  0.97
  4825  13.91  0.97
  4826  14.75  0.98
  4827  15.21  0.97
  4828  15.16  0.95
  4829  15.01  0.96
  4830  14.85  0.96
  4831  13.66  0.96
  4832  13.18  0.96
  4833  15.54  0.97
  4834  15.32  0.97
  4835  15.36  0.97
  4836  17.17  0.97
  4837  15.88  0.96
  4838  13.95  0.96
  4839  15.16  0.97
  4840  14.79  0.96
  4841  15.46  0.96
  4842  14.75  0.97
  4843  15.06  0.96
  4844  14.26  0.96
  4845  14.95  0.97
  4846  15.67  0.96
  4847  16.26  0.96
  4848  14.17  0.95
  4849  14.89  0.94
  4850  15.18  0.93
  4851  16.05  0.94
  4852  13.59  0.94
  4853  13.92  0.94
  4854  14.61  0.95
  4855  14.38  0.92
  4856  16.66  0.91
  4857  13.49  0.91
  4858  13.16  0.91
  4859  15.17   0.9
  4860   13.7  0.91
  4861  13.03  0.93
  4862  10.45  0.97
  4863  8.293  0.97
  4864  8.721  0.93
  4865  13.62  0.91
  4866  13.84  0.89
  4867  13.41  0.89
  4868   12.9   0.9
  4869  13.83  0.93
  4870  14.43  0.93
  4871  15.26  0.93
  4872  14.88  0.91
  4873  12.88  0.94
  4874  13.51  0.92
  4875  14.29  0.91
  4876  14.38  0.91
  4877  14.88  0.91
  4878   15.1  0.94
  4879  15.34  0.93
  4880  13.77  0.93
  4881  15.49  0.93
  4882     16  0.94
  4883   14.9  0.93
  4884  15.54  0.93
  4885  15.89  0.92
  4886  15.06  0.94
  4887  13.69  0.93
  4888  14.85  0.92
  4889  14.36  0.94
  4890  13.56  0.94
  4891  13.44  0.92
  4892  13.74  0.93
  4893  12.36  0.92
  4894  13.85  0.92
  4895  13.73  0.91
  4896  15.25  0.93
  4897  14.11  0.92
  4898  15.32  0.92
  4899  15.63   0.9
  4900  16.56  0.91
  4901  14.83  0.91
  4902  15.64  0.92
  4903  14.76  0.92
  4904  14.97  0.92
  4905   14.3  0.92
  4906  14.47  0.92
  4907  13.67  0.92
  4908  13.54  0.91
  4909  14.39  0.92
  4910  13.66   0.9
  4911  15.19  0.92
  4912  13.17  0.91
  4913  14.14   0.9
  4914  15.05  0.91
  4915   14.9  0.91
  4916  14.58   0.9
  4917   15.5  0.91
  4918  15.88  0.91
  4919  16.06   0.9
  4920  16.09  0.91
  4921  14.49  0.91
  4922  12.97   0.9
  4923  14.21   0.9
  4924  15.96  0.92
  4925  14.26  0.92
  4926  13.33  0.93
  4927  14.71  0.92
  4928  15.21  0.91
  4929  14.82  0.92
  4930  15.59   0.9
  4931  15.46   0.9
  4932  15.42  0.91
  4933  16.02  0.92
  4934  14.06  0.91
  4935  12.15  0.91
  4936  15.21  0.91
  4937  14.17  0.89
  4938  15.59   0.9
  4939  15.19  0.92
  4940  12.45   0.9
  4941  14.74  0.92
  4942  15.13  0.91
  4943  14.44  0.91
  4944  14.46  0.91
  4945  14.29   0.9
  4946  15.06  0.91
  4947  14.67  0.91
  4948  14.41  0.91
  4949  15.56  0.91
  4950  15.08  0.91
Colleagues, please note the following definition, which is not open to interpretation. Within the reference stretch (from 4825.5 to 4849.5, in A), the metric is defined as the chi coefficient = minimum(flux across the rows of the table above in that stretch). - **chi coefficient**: 13.18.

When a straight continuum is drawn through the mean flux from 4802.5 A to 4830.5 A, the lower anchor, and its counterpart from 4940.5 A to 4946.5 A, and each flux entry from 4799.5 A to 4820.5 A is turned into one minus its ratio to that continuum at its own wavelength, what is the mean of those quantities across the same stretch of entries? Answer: -0.023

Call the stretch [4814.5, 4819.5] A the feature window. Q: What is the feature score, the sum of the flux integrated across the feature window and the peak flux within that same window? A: 92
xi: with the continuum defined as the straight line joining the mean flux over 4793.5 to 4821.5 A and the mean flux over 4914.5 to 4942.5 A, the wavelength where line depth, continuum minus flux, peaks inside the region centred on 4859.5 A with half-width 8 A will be 4863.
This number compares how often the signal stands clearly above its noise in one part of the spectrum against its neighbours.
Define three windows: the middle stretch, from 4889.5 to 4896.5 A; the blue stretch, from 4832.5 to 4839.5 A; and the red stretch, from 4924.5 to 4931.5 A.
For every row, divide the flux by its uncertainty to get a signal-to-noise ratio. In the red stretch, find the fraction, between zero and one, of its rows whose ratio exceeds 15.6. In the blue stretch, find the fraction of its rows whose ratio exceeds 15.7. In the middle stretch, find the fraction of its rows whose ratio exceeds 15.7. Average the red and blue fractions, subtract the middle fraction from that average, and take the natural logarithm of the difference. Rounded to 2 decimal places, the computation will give -0.56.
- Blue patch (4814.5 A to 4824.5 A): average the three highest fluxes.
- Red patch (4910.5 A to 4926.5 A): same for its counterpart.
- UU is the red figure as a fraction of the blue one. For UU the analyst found 1.01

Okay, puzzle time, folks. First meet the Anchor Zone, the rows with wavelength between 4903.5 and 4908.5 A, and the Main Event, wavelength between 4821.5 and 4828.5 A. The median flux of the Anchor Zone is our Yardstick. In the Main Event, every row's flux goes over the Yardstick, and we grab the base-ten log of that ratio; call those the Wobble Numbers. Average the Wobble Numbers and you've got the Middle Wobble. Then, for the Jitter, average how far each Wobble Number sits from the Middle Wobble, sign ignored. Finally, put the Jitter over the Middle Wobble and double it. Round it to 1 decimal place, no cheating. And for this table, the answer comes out 1.7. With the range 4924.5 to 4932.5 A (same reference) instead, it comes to 2.1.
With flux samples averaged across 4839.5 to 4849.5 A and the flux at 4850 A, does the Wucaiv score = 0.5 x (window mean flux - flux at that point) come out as -0.1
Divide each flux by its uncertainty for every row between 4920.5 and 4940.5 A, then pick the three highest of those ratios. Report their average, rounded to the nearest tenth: 17.4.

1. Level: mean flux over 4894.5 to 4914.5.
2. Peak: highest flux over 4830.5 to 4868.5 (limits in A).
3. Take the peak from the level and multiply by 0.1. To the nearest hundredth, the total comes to -0.26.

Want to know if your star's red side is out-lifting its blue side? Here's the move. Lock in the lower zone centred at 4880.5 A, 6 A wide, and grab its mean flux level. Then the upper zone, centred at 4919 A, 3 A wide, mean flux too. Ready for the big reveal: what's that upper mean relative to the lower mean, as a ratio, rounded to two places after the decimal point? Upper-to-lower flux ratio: 1.06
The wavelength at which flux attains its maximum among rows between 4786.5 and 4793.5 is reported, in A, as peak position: 4787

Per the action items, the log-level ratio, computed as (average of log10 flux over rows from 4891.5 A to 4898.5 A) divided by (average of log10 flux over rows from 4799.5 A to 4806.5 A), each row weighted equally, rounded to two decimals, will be 0.96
